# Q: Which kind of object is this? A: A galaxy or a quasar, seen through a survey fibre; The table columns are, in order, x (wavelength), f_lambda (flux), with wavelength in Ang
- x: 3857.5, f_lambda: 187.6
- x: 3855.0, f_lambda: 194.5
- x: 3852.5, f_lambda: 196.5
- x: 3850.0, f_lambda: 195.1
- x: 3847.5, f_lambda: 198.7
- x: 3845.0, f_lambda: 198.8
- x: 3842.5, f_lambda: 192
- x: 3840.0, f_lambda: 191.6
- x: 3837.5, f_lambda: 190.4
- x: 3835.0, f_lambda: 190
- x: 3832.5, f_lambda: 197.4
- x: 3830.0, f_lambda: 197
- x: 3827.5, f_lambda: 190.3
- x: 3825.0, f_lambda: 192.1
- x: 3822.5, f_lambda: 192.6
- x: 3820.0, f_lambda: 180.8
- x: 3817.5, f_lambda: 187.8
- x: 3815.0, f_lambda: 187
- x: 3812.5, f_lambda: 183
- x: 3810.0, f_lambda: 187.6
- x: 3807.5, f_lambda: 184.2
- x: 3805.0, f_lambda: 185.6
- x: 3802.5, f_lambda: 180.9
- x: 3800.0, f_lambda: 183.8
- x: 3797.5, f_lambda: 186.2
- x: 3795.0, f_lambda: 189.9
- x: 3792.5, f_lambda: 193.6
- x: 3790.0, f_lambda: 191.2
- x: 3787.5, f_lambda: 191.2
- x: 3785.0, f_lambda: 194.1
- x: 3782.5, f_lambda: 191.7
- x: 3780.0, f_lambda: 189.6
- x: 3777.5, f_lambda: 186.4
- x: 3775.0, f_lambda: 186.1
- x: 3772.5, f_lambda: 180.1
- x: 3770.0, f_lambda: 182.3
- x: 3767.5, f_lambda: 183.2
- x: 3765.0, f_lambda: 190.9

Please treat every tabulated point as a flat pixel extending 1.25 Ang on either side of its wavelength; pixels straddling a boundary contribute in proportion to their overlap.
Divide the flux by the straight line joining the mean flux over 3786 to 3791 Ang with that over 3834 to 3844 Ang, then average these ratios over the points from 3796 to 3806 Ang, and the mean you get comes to 0.96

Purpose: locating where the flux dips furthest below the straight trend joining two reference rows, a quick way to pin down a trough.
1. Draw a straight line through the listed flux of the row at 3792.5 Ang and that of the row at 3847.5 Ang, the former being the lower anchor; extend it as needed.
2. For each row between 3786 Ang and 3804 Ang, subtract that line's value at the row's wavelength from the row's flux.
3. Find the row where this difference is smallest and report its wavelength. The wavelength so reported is 3802.5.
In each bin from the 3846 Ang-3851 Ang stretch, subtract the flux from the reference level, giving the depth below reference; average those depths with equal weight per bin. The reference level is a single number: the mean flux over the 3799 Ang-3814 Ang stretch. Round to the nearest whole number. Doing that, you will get -13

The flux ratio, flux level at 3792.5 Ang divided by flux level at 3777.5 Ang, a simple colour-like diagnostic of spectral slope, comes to 1.04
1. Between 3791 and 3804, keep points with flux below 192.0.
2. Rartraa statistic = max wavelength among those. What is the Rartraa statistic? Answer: 3802.5 Ang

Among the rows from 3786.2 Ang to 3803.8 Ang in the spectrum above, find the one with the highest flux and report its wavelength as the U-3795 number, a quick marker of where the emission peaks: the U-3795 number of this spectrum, 3792.5 Ang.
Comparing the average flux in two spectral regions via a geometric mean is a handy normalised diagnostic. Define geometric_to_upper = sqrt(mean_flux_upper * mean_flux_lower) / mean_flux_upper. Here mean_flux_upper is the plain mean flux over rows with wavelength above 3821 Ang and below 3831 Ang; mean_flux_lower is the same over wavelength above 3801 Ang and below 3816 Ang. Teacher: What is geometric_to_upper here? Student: 0.98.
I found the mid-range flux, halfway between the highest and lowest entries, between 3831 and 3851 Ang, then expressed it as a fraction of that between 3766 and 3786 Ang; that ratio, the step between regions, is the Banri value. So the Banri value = 1.04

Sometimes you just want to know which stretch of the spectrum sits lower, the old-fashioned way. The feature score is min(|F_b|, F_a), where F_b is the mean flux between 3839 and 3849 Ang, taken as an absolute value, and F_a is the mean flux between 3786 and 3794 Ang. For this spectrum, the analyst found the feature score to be 192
